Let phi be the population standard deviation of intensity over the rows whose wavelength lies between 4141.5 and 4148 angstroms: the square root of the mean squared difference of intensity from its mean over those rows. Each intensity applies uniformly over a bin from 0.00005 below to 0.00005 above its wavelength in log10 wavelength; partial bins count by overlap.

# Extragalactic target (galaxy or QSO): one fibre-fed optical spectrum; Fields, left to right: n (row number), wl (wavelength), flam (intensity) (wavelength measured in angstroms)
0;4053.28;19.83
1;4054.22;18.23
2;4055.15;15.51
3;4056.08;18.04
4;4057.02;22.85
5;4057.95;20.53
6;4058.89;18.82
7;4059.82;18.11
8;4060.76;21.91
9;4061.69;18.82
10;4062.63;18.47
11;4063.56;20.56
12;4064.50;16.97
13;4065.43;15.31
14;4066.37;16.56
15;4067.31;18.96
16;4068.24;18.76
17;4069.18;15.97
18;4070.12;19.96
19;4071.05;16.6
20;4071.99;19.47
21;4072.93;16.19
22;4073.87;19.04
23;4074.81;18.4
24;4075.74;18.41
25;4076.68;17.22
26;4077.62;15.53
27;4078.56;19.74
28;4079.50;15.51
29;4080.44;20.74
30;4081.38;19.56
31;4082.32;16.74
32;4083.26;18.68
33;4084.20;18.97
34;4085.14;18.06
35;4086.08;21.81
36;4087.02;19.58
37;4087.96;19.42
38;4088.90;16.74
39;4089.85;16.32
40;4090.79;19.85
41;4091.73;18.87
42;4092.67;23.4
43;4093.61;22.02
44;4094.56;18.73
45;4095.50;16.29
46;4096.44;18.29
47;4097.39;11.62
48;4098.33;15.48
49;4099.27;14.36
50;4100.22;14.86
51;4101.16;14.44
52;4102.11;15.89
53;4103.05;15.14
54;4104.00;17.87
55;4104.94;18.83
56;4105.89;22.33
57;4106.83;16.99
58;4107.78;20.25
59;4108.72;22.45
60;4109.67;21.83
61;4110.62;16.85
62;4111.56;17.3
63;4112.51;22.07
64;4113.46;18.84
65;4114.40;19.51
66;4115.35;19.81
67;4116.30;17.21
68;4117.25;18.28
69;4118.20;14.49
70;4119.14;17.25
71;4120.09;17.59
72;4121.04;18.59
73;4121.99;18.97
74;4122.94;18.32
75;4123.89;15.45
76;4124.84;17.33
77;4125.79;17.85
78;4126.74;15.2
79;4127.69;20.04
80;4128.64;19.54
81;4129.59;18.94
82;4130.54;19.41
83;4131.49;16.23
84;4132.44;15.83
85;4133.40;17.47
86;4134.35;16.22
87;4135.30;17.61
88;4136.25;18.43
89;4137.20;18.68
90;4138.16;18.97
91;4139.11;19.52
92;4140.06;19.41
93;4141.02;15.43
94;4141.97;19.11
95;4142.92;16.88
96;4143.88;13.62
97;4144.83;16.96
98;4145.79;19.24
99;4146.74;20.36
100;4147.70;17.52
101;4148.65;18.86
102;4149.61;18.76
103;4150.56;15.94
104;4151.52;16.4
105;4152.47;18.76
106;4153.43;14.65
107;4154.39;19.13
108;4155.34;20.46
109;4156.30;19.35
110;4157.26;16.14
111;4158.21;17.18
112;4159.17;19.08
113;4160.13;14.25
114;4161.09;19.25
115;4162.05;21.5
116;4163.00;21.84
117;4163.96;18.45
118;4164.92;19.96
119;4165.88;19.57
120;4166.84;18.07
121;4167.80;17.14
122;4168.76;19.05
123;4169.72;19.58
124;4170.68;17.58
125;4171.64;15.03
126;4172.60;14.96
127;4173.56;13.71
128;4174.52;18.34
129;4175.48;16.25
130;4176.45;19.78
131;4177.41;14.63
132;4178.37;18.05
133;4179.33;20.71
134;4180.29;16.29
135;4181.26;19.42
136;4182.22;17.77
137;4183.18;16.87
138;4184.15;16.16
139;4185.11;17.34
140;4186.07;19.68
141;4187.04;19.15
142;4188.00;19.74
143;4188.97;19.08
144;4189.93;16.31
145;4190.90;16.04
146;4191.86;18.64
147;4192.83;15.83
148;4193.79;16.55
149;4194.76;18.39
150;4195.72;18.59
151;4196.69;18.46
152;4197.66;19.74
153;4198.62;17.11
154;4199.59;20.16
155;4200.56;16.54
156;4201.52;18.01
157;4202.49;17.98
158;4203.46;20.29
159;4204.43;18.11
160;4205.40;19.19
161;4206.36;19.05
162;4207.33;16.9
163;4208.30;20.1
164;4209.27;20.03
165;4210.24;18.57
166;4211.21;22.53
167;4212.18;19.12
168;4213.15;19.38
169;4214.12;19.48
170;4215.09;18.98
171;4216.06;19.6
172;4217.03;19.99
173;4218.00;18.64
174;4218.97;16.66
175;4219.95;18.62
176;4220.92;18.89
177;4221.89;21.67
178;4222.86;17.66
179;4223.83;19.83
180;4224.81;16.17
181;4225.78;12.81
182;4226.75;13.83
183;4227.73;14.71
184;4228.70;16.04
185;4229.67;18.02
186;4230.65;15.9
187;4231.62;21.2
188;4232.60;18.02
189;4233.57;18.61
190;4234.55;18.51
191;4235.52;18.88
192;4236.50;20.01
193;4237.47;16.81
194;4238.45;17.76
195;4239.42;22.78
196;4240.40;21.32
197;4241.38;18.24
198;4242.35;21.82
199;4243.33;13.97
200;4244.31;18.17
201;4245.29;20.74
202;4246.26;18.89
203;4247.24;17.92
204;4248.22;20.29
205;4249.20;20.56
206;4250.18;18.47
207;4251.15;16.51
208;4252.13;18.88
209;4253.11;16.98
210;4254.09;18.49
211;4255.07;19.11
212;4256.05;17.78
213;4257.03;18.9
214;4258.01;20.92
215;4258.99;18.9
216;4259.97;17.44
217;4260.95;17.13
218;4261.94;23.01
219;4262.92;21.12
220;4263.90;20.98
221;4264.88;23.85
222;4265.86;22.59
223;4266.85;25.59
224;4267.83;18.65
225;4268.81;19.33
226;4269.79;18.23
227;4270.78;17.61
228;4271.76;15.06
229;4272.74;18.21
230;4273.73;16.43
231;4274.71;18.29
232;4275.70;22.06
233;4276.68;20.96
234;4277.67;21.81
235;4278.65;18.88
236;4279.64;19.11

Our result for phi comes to 2.05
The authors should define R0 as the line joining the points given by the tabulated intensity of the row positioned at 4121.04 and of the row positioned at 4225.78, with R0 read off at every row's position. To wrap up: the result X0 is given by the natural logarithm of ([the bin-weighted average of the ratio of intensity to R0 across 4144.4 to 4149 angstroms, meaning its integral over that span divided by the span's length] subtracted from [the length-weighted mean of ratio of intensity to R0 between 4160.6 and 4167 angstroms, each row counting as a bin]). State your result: -1.9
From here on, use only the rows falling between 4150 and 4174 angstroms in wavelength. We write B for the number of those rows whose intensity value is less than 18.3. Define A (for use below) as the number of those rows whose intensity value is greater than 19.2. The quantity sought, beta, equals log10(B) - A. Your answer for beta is -6.9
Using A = 8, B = 12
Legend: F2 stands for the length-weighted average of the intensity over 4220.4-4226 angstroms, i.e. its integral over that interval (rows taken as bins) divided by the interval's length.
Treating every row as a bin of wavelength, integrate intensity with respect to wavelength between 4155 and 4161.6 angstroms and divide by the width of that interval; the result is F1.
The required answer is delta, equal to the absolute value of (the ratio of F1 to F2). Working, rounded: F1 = 17.9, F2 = 18.1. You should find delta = 0.99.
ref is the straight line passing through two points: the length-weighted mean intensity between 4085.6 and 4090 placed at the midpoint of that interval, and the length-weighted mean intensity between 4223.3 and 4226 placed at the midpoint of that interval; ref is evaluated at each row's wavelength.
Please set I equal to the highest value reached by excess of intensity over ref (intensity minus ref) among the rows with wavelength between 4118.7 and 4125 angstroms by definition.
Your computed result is 0.6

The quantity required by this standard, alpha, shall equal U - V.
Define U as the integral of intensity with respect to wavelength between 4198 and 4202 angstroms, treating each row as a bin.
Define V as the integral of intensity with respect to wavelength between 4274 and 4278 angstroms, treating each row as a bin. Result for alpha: -10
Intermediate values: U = 72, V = 82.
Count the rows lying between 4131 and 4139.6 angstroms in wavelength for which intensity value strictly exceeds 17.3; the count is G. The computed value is 6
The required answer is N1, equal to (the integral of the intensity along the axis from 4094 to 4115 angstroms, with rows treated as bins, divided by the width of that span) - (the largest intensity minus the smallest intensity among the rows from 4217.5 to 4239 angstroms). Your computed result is 8.9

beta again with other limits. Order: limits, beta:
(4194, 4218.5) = -9.2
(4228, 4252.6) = -7.0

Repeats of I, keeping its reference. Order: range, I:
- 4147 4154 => 1.0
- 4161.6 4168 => 4.2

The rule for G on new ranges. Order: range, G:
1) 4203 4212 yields 8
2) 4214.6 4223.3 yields 8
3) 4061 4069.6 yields 5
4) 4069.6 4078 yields 5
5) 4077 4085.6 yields 6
